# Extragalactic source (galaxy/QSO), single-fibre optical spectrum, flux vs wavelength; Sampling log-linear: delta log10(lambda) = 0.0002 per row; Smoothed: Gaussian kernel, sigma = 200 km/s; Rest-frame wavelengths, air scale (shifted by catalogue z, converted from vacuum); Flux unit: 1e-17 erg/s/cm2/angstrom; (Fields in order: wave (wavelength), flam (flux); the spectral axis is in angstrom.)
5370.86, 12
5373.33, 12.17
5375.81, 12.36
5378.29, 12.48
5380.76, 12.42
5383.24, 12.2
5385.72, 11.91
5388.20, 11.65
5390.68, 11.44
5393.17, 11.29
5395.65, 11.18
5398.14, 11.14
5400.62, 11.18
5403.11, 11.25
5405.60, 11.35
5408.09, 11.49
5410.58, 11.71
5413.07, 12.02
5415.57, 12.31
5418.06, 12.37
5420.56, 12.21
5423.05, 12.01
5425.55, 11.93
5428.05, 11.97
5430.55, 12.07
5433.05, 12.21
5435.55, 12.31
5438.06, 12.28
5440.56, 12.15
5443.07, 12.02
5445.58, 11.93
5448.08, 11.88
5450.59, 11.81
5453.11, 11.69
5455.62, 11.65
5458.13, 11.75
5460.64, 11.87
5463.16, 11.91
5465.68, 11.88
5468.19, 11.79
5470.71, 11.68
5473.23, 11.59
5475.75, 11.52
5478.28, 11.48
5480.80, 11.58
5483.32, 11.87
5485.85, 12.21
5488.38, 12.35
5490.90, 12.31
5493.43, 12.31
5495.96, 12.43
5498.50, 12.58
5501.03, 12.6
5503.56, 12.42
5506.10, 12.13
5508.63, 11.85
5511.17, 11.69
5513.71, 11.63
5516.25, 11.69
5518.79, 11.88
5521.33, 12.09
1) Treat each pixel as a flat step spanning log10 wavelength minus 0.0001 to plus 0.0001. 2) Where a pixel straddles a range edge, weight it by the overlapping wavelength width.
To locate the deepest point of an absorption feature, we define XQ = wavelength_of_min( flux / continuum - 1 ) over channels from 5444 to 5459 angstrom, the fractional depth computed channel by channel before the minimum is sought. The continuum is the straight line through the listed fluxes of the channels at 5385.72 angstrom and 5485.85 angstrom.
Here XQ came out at 5455.62 angstrom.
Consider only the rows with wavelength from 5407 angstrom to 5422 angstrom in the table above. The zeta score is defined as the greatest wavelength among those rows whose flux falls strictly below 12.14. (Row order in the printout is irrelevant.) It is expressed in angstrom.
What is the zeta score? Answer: 5413.07 angstrom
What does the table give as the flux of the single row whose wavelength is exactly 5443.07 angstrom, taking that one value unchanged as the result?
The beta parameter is 12.02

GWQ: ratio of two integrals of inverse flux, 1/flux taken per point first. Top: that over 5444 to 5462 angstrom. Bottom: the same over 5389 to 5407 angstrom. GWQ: 0.96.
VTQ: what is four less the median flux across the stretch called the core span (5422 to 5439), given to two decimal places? -8.07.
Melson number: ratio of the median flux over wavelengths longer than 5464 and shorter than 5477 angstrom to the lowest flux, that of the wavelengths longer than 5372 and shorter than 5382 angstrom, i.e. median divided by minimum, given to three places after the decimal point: 0.960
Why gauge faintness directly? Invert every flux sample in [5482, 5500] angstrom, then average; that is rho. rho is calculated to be 0.081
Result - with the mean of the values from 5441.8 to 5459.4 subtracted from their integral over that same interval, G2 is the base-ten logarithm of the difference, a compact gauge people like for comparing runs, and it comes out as 2.29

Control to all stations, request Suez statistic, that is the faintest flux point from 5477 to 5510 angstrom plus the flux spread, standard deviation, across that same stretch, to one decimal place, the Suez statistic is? 11.8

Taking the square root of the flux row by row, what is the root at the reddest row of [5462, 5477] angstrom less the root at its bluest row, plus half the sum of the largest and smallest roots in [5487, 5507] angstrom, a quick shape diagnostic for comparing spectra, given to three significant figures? 3.46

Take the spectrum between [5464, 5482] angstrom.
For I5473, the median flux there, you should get 11.6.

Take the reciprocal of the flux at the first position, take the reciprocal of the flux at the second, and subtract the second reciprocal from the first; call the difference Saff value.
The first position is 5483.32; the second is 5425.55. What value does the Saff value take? 0.000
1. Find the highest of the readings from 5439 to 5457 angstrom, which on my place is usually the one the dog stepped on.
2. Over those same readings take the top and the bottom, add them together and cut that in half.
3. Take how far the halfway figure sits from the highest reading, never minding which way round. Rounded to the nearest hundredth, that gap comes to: 0.25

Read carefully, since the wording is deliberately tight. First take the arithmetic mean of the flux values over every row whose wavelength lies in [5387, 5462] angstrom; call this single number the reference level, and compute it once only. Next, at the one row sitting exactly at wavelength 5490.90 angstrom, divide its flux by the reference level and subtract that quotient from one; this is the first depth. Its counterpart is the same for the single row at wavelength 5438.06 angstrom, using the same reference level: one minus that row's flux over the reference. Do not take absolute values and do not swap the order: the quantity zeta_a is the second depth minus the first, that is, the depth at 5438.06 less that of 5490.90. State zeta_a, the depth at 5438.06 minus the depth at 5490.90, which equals 0.00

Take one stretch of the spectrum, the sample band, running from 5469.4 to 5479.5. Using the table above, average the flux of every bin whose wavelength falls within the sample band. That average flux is 11.6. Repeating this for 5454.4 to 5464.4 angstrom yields 11.8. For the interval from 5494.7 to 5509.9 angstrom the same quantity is 12.3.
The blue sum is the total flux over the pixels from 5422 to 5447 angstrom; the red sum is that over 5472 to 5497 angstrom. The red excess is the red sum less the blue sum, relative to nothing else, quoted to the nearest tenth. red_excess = -1.2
